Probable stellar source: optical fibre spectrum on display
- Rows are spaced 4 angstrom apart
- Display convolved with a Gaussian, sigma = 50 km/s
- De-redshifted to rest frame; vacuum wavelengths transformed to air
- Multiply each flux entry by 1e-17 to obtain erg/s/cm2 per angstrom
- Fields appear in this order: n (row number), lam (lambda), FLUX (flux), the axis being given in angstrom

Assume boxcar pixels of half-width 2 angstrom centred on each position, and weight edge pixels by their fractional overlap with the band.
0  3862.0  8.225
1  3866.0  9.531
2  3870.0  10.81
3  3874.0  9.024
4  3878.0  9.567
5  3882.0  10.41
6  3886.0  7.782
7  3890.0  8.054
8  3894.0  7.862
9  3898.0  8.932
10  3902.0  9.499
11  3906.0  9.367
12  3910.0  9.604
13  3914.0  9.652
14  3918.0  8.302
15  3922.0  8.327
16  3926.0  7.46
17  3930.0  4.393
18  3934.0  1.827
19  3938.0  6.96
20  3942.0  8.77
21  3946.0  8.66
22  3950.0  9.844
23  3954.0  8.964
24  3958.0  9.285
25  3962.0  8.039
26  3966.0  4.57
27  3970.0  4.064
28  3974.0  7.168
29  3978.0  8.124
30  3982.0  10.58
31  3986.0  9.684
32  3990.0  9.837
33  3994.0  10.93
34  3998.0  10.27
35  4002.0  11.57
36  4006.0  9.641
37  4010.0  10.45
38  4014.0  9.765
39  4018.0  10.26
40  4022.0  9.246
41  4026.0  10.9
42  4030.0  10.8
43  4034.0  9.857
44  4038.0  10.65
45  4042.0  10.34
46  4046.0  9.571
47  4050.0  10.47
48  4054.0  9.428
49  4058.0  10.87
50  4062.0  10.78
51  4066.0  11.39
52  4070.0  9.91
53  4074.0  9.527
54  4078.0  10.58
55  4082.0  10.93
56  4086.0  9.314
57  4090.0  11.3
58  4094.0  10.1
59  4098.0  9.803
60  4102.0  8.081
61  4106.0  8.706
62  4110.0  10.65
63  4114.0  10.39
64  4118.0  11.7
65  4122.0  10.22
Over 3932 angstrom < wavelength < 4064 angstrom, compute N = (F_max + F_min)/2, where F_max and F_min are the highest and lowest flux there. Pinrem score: 6.7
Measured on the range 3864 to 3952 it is 6.3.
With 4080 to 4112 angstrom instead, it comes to 9.7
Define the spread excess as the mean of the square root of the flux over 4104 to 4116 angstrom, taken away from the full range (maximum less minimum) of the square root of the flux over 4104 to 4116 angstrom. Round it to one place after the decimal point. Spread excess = -2.8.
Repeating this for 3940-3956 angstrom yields -2.8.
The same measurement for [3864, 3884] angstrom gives -2.9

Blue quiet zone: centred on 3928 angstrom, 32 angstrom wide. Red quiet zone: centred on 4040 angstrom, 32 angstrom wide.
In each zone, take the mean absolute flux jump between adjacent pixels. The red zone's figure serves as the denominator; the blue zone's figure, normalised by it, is 3.05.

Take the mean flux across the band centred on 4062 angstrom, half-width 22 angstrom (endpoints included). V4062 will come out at 10.3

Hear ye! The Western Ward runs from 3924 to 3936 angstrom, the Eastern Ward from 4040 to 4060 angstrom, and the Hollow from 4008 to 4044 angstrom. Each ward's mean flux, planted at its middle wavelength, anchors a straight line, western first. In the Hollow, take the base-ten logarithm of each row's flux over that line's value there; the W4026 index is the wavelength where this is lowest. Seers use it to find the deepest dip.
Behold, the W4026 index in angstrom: 4022.0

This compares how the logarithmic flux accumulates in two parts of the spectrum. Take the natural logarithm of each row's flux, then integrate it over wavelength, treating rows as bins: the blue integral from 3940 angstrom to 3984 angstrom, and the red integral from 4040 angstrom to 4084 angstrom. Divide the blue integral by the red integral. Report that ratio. 0.87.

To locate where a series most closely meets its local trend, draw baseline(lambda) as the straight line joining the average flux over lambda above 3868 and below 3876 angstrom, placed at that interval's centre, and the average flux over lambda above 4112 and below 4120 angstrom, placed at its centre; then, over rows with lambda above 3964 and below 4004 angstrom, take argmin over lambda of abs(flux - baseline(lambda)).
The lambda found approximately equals 3982.0 angstrom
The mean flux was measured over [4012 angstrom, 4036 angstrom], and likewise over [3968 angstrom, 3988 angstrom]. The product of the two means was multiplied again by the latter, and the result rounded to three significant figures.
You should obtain 637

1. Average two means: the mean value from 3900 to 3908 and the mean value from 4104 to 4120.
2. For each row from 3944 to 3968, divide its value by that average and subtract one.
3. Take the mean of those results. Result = -0.17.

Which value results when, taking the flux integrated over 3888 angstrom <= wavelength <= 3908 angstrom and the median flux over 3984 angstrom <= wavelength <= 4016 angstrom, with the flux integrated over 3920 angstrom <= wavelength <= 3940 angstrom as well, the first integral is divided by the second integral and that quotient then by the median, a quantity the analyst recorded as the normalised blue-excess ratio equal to 0.15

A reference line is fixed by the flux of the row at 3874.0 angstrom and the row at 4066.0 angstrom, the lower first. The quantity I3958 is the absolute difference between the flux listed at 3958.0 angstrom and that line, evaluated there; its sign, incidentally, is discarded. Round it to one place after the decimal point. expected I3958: 0.8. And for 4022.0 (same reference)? 1.6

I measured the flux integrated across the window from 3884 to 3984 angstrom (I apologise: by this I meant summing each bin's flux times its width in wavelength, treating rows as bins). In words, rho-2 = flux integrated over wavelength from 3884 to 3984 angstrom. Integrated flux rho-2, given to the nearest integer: 784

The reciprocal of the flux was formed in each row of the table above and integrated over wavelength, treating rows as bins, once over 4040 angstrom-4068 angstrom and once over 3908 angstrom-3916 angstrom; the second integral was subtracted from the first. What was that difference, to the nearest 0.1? 1.9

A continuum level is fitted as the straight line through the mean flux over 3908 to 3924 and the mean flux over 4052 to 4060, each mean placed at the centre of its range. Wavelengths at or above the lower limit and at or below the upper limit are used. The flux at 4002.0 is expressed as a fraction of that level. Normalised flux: 1.19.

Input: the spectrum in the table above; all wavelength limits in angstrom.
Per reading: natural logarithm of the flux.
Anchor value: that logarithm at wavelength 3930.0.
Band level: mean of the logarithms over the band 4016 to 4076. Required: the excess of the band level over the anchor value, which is 0.85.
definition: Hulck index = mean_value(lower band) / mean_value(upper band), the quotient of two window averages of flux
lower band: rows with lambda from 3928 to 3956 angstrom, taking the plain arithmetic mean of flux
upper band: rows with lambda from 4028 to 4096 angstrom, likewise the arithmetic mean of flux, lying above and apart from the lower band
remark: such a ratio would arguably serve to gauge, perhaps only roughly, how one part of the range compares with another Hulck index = 0.68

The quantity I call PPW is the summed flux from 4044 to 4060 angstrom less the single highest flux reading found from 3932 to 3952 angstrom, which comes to 30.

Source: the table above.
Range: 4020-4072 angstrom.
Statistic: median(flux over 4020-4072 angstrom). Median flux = 10.5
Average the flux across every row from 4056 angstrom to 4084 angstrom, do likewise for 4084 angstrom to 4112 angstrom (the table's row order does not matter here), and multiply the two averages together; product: 103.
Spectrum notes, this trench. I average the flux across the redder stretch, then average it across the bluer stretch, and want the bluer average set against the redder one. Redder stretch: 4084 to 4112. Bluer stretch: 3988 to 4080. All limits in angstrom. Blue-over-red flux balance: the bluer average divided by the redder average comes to 1.06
